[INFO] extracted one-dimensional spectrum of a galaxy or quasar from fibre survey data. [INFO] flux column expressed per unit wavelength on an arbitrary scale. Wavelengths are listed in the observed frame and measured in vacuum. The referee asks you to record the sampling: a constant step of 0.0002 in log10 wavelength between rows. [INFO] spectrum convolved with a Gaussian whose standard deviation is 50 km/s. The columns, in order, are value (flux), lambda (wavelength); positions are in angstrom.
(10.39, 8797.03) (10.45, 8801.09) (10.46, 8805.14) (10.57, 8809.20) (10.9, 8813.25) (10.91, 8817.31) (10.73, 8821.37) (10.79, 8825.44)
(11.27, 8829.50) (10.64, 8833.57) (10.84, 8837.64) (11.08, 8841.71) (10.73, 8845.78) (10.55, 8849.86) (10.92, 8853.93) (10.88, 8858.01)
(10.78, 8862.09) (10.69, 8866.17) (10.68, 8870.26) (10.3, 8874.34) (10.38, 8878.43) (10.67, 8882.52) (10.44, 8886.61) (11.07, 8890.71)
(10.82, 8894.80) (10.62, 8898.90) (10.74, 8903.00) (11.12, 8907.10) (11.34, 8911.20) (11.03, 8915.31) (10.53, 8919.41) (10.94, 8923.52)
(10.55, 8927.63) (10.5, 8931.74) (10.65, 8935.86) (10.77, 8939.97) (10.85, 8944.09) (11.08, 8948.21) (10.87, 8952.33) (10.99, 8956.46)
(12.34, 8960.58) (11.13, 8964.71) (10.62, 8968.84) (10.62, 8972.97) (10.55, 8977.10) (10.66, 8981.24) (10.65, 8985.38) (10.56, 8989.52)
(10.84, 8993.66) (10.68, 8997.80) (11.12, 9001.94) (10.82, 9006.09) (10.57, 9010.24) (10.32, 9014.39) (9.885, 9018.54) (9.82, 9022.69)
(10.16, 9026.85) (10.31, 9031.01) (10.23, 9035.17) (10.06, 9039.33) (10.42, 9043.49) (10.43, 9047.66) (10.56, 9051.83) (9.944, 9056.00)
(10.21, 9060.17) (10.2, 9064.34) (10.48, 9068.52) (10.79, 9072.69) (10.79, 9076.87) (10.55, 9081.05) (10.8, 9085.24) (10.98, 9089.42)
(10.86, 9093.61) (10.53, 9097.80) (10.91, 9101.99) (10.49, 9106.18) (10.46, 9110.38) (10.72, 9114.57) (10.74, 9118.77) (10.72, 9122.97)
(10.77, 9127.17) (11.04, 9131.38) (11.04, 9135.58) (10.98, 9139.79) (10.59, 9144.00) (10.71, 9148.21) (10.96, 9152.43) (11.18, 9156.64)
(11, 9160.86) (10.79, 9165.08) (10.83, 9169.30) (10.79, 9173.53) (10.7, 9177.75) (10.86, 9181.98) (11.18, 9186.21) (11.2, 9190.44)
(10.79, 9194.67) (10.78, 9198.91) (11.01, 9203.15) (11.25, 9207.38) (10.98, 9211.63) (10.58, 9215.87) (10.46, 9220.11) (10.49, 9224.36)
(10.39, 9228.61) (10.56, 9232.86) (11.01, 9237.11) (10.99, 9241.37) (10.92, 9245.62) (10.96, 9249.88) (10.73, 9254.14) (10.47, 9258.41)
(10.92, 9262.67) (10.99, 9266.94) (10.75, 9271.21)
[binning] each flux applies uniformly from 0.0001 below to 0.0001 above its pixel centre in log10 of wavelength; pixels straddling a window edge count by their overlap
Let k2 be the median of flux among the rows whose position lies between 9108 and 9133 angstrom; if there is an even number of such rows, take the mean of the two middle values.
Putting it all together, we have 10.73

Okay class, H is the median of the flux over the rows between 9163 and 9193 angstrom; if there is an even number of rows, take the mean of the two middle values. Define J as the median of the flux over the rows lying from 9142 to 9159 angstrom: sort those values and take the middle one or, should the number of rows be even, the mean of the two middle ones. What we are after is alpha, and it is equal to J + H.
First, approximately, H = 10.8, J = 10.8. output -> 21.7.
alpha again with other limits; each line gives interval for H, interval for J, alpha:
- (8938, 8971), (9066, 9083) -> 21.6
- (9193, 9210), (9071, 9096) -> 21.7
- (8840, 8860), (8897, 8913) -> 21.8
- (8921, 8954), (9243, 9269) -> 21.7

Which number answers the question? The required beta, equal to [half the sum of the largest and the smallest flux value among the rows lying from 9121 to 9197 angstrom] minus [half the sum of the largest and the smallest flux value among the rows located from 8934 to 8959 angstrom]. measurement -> 0.0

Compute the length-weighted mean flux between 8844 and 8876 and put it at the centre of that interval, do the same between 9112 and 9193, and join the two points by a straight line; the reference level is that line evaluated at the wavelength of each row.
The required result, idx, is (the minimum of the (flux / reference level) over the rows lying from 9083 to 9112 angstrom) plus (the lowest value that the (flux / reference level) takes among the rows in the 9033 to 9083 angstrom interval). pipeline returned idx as 1.88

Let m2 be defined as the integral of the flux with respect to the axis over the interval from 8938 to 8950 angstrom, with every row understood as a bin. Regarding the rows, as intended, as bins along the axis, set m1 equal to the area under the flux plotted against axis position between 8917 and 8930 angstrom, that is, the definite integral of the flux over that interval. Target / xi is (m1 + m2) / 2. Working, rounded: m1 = 139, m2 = 131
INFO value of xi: 135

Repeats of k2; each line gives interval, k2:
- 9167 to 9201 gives 10.81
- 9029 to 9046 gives 10.27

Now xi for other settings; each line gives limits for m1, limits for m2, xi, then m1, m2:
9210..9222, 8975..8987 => 128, 128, 127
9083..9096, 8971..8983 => 134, 141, 127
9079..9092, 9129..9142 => 142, 140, 143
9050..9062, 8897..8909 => 126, 123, 130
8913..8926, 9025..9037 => 132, 141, 123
